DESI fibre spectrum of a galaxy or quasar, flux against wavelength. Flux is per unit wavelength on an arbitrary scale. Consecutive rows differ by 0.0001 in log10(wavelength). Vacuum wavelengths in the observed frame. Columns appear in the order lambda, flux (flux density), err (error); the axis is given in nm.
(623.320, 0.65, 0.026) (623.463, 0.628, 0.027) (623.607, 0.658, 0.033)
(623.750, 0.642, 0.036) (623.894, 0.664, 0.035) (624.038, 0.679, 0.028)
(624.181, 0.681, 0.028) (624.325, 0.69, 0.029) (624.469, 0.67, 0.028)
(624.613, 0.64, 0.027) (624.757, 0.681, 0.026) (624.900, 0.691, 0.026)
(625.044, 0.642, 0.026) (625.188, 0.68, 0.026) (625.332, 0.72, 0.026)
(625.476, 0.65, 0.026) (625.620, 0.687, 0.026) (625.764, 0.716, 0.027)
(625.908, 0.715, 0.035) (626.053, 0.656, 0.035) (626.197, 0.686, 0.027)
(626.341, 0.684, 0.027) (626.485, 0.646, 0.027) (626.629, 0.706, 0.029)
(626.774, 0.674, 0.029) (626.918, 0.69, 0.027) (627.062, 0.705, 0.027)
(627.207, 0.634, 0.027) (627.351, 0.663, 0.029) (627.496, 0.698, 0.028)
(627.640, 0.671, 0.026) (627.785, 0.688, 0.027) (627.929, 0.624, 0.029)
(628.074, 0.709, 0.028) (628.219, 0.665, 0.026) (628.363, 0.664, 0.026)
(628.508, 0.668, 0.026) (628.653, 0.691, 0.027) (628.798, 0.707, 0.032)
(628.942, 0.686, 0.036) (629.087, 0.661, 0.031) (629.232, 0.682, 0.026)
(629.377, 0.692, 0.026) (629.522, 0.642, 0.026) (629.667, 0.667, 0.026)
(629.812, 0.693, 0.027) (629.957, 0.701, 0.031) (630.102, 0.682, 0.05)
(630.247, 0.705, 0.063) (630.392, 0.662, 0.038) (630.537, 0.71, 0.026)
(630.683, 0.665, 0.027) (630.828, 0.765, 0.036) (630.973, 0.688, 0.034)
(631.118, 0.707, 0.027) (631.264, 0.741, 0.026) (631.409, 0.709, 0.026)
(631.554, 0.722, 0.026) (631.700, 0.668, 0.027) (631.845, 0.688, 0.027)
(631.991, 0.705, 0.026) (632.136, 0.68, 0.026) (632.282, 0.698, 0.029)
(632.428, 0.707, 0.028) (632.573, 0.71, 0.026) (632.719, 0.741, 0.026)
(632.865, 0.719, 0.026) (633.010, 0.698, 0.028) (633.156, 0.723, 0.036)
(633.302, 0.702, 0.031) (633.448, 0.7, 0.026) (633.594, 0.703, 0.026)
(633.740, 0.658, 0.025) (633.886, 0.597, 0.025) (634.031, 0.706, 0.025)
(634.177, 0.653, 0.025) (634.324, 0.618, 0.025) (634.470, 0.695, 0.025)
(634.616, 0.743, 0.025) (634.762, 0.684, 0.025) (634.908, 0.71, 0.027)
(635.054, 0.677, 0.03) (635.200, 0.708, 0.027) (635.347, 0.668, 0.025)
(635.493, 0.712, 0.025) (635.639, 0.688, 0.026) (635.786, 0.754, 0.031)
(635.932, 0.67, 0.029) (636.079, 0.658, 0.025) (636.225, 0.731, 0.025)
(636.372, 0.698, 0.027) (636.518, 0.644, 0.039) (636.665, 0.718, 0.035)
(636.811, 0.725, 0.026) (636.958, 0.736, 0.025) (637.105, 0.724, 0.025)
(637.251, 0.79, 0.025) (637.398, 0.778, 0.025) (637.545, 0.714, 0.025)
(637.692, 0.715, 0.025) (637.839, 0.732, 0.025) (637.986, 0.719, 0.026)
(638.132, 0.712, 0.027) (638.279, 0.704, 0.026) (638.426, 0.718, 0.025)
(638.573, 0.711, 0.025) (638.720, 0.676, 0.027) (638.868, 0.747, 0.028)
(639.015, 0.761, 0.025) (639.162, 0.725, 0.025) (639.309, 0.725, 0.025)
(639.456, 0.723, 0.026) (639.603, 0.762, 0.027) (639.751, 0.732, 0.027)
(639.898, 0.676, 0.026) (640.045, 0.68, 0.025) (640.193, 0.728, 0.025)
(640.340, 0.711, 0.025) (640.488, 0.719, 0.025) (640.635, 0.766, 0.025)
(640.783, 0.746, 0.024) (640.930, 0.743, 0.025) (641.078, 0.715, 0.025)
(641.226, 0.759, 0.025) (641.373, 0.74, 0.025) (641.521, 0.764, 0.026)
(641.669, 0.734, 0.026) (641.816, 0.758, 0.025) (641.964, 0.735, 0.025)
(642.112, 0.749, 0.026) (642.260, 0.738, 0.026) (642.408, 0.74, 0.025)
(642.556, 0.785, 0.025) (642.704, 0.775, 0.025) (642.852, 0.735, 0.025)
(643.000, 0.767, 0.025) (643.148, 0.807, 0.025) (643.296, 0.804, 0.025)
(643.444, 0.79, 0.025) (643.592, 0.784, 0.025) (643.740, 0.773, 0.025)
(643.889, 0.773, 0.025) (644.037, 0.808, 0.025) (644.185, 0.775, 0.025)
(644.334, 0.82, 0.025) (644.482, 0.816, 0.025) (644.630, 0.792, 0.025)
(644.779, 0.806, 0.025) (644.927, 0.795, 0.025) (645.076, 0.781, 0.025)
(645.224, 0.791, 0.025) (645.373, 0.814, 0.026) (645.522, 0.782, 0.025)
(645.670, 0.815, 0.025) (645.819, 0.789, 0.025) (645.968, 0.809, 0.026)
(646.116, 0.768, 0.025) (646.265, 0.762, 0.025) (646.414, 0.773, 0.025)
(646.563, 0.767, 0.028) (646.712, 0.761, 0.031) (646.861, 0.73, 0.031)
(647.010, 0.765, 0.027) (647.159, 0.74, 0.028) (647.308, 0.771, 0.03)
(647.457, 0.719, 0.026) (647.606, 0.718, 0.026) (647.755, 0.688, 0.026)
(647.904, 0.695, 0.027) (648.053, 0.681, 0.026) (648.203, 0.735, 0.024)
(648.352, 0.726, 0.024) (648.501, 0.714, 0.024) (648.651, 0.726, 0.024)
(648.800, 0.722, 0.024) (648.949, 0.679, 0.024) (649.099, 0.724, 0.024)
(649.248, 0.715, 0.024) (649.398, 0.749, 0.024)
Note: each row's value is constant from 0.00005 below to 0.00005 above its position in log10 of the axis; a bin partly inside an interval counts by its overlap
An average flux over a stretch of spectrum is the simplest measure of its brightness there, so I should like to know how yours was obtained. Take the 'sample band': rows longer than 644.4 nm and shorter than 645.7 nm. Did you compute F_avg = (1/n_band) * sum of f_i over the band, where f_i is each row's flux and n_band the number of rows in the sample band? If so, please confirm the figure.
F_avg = 0.799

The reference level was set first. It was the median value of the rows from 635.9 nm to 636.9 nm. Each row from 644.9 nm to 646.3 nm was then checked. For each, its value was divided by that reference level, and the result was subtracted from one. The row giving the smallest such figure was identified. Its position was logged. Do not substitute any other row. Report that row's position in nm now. 645.670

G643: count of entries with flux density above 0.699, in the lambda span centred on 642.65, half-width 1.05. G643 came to 14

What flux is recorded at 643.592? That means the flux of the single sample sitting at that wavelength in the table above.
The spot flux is 0.784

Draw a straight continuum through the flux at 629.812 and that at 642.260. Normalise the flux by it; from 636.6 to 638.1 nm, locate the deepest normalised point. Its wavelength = 637.545 nm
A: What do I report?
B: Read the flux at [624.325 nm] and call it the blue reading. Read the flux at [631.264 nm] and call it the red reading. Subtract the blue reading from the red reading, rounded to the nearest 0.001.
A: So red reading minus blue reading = 0.051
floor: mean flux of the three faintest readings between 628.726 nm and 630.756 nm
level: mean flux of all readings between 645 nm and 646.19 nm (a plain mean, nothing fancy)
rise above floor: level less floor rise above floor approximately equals 0.14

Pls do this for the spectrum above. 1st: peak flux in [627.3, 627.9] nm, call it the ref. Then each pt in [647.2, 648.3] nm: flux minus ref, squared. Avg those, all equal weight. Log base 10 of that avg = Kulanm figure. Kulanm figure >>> -2.9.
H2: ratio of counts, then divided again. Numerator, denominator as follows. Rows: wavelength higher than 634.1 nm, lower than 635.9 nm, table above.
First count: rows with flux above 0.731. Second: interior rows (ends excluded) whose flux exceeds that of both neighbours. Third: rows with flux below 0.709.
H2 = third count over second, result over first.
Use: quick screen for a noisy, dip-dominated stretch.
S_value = 1.00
